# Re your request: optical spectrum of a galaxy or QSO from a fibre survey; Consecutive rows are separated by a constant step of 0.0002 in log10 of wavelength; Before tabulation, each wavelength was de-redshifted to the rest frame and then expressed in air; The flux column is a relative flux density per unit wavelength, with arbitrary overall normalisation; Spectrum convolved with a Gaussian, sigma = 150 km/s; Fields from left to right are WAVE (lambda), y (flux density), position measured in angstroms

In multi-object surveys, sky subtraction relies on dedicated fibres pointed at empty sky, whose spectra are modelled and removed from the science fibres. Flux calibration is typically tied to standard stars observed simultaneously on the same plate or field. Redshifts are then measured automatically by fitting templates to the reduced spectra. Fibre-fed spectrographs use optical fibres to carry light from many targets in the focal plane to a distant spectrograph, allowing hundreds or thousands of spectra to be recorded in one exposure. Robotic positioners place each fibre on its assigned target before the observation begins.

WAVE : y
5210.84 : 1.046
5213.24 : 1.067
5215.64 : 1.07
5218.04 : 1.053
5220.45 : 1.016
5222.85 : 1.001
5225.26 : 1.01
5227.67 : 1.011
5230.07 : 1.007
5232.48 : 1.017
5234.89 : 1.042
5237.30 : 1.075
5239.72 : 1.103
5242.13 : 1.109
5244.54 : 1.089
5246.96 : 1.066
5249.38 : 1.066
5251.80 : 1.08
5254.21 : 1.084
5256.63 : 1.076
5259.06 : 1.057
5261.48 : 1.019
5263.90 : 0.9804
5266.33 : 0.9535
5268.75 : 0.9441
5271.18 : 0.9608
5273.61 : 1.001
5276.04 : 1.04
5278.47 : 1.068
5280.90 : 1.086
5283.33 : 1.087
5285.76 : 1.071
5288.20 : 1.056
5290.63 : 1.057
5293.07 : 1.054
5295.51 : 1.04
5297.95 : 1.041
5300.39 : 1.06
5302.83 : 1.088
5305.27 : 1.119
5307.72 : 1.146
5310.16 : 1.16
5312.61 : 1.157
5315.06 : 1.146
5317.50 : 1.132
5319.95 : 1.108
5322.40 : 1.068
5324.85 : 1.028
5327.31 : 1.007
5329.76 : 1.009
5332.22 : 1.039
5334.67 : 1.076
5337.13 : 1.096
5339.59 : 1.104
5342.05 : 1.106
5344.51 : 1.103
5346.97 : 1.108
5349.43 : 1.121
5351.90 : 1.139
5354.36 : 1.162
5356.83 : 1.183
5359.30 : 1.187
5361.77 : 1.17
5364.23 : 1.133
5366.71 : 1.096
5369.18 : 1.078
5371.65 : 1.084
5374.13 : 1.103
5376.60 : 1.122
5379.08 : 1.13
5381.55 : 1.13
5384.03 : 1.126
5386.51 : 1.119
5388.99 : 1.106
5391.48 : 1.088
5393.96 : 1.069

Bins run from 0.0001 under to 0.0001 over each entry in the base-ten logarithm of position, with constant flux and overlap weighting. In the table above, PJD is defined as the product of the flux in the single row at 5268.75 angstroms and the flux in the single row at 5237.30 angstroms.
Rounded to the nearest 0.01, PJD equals 1.01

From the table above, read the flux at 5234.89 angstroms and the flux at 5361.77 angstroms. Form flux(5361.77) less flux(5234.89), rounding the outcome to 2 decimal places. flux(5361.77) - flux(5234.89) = 0.13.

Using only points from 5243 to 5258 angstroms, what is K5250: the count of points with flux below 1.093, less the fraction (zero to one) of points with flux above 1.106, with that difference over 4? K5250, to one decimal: 1.5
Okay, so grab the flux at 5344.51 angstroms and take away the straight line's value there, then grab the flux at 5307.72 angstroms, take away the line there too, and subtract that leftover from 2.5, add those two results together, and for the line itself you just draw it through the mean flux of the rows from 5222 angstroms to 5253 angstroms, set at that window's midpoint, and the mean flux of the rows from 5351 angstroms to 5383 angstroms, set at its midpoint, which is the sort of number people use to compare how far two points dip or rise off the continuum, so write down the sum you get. 2.43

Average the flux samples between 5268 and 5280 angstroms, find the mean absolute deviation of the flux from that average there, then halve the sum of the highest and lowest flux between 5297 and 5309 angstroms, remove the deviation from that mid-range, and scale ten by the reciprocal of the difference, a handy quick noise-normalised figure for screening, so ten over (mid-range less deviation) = 9.5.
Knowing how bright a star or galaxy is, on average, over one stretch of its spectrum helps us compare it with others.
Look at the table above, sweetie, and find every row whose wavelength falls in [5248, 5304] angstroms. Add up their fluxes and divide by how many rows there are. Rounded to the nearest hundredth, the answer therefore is 1.04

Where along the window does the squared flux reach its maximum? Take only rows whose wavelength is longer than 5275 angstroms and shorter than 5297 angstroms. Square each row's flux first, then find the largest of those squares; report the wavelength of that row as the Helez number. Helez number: 5283.33 angstroms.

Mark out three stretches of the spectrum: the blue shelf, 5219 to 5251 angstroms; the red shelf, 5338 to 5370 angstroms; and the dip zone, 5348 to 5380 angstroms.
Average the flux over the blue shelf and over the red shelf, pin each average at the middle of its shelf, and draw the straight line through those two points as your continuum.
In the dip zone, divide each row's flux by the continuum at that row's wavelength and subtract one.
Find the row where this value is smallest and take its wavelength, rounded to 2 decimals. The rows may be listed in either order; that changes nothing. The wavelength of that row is 5369.18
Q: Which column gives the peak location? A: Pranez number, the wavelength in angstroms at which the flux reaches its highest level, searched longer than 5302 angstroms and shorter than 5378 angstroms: 5359.30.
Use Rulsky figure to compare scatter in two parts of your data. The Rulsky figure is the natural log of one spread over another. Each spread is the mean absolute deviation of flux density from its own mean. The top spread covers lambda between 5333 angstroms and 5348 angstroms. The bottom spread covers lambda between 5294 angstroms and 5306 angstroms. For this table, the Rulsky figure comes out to -1.2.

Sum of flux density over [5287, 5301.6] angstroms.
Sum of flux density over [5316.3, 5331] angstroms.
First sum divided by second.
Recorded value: 0.993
